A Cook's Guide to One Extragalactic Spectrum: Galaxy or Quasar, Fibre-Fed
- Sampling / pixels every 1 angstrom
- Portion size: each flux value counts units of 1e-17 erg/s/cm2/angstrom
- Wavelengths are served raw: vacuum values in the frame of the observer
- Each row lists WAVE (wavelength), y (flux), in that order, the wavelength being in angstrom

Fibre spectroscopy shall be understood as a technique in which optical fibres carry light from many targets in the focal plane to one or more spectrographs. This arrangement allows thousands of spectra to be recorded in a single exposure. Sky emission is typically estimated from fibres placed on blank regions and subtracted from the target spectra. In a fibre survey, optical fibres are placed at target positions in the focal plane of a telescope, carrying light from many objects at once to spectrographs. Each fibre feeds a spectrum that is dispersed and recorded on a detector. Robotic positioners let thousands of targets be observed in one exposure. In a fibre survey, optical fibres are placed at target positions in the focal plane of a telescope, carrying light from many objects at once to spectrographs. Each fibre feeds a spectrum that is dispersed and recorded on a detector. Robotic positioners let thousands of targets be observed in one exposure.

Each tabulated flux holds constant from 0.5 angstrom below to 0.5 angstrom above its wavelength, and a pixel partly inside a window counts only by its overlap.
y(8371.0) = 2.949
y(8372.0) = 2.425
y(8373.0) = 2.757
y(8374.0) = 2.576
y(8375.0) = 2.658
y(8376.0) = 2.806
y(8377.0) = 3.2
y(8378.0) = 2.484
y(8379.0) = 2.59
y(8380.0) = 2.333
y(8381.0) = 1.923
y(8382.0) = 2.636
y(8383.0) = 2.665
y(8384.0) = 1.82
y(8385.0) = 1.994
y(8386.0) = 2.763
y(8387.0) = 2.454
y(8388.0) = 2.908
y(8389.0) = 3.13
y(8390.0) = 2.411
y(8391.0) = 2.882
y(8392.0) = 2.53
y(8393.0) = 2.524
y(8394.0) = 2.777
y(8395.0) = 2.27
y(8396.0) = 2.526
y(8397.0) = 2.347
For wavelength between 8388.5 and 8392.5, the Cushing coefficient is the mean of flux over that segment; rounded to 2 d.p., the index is 2.74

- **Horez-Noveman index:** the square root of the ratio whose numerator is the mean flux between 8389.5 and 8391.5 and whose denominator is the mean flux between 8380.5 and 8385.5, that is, 1.095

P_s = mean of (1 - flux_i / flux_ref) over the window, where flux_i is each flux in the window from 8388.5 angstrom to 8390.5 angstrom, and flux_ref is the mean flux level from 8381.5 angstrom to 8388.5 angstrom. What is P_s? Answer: -0.12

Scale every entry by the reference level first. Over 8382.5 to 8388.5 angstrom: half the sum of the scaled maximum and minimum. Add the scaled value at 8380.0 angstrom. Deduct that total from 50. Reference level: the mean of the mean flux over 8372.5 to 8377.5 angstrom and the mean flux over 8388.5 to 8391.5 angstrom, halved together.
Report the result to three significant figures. 48.3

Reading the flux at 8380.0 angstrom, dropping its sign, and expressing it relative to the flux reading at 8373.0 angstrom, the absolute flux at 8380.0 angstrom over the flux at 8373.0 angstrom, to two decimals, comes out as 0.85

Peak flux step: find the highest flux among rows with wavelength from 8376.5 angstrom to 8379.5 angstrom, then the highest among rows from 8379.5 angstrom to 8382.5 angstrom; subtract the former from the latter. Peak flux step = -0.56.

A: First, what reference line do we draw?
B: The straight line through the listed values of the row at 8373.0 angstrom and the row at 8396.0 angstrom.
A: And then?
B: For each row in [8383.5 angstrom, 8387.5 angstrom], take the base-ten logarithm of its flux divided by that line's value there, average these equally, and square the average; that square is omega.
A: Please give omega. 0.0052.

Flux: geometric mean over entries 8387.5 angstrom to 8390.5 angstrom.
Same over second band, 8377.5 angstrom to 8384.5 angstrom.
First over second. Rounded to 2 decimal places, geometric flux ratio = 1.20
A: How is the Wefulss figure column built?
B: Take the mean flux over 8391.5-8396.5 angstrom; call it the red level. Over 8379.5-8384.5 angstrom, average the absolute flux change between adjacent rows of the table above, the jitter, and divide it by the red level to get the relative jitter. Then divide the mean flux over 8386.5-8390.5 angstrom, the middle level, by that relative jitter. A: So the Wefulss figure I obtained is 14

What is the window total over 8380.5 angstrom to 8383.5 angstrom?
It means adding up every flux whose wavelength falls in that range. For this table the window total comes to 7.2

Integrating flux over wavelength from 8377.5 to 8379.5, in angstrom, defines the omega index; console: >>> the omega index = 5.1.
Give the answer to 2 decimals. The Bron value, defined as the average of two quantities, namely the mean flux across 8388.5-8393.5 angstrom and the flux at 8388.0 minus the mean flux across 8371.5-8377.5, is 1.43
